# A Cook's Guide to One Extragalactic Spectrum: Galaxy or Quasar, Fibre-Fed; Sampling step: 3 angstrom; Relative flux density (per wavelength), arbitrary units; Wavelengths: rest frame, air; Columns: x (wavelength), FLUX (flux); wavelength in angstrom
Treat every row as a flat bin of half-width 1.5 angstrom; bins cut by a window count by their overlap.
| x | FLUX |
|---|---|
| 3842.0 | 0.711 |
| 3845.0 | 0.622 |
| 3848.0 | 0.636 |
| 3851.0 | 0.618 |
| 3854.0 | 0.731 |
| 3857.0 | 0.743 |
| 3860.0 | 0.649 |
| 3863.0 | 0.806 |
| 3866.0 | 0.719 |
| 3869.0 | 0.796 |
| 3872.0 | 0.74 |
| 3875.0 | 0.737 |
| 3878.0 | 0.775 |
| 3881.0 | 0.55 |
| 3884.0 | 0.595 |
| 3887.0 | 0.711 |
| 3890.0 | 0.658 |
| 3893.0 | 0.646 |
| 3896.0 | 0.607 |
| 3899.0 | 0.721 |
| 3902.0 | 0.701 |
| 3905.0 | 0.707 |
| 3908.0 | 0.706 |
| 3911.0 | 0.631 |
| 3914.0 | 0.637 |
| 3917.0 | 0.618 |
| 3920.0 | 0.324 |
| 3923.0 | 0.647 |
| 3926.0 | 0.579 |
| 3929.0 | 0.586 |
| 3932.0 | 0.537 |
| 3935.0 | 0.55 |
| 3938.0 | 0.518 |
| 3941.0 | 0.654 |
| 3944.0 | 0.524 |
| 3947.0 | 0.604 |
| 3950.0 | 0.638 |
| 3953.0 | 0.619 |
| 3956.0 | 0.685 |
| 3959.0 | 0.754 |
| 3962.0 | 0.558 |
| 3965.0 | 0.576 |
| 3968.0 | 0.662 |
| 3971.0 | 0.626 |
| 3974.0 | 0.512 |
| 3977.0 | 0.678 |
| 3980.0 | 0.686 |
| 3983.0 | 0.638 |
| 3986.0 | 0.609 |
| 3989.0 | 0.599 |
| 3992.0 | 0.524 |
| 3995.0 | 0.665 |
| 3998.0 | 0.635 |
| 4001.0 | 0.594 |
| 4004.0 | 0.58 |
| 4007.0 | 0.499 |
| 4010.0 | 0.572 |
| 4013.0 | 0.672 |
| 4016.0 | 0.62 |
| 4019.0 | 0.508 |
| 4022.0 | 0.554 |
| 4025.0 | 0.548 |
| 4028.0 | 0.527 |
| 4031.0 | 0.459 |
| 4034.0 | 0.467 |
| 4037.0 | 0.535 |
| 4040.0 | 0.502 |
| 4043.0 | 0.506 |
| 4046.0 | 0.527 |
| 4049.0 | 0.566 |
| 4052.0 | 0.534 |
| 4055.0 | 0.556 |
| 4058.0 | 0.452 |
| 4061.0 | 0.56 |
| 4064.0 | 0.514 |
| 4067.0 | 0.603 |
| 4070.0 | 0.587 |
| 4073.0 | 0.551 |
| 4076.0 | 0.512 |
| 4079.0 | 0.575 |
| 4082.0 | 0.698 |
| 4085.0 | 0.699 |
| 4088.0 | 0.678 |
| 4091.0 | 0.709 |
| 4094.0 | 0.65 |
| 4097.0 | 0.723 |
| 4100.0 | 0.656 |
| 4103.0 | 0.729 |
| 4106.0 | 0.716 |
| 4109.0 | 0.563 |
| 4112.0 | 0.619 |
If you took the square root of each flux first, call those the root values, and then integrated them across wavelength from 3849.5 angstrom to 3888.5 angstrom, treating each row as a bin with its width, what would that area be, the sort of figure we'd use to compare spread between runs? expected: 33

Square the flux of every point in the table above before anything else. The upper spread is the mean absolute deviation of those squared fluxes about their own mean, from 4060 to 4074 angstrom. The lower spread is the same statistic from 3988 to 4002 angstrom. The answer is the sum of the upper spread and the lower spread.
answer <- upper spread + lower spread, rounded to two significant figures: 0.074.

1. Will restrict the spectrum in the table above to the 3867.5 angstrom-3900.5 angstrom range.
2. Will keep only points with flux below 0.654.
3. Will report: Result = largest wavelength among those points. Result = 3896.0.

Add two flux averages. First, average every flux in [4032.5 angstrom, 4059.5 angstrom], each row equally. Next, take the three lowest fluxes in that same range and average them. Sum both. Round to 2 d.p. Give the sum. 0.99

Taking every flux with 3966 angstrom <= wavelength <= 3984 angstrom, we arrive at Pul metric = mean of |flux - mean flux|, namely 0.04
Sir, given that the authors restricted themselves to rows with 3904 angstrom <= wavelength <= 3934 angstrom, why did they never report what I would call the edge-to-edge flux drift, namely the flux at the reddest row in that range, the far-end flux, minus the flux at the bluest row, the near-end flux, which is -0.17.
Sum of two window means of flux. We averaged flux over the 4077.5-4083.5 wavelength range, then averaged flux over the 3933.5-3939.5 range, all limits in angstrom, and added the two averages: 1.17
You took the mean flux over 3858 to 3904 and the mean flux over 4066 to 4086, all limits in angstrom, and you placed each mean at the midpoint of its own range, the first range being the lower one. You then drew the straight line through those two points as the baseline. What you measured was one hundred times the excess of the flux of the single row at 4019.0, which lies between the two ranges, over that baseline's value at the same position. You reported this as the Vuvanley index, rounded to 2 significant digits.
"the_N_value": -12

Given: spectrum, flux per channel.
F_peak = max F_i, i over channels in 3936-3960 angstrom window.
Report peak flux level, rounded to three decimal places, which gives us 0.754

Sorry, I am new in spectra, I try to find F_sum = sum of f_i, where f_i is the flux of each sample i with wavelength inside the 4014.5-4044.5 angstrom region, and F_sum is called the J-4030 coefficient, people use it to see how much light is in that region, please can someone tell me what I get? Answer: 5.2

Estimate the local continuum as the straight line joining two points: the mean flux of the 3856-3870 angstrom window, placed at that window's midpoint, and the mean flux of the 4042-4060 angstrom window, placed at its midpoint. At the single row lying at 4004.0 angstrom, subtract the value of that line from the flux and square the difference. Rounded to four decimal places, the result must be 0.0000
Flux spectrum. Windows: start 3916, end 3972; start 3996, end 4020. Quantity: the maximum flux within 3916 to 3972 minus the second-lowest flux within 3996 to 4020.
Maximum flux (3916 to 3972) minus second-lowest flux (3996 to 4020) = 0.246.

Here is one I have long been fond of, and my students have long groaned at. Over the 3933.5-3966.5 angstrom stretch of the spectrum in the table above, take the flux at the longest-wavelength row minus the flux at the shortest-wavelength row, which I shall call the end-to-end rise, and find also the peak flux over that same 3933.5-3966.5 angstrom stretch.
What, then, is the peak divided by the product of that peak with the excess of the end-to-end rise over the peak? -1.37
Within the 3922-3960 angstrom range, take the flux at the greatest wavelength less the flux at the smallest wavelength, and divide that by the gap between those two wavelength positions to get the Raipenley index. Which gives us 0.003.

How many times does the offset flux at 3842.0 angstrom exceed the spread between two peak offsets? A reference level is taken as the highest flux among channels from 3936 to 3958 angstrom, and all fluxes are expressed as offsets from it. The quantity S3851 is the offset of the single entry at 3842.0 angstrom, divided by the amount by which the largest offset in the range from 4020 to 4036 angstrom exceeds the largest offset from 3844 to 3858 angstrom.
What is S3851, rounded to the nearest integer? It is 0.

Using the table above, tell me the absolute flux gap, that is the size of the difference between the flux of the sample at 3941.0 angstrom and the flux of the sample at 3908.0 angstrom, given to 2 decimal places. 0.05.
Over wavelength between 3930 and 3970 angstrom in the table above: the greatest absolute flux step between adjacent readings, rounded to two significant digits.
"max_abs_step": 0.20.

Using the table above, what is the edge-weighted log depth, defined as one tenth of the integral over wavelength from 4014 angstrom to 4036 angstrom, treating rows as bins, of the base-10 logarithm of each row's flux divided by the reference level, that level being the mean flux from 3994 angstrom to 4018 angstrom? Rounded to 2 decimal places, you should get -0.13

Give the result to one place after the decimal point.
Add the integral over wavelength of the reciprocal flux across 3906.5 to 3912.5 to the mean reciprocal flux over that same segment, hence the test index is 10.5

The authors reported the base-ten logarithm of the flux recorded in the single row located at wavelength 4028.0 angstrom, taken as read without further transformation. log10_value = -0.278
